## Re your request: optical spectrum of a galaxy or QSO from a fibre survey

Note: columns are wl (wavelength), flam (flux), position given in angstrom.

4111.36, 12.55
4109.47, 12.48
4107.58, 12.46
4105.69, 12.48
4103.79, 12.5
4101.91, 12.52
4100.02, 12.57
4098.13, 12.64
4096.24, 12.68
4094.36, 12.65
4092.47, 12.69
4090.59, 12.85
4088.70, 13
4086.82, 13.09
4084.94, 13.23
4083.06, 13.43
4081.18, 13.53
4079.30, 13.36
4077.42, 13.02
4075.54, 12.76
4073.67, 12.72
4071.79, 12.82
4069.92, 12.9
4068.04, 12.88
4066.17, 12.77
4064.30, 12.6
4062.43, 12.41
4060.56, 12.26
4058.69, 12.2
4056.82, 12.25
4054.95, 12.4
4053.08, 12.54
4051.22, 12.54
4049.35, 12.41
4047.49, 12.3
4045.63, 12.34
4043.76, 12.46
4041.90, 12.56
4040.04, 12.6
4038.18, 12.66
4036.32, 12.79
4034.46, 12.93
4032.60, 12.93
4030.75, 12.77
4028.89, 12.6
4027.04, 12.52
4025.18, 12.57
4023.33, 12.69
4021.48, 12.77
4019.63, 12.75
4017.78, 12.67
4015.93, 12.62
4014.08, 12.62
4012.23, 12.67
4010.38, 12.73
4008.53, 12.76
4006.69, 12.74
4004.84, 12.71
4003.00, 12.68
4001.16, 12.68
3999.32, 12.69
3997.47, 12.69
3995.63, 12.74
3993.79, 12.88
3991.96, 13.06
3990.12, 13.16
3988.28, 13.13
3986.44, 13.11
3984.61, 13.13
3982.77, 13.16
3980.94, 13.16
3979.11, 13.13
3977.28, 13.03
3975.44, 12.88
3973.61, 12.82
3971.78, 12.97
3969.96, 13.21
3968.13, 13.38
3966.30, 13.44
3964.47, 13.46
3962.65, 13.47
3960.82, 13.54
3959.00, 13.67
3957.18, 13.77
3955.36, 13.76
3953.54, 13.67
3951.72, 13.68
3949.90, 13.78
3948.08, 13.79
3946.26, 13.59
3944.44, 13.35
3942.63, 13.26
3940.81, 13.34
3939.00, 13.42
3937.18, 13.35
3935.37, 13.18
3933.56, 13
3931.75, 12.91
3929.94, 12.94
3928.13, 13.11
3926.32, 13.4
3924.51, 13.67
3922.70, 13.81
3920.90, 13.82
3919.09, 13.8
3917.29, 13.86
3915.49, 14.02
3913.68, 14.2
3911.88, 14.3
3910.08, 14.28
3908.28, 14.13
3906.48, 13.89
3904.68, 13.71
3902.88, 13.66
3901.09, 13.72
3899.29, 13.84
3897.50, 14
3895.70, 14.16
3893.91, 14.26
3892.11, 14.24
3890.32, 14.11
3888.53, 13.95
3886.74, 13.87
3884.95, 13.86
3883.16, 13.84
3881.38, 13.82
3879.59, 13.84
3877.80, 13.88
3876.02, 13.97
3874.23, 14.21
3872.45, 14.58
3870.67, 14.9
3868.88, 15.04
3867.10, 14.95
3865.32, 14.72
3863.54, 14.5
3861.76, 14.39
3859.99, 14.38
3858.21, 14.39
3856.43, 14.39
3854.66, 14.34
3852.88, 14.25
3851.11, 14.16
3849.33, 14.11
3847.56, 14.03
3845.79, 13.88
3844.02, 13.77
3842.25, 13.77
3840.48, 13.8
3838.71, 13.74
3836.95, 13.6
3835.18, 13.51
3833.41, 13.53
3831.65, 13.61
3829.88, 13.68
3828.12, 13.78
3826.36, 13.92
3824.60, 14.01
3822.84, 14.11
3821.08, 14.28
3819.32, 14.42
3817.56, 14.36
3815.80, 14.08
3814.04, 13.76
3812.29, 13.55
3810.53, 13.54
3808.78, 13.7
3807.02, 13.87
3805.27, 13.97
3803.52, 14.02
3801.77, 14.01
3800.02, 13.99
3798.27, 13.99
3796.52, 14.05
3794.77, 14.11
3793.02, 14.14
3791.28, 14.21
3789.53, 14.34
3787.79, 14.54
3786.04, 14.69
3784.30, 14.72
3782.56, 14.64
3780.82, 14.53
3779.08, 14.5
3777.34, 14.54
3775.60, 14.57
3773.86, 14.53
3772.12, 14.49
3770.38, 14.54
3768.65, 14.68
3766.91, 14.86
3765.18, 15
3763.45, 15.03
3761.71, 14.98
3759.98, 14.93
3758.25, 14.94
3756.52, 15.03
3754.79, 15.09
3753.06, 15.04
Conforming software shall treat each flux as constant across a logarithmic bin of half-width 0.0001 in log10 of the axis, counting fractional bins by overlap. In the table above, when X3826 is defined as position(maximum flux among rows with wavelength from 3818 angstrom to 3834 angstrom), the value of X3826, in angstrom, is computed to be 3819.32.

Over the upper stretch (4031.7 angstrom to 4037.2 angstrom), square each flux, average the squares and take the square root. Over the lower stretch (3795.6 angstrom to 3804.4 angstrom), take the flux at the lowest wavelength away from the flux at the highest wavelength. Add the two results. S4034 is 12.9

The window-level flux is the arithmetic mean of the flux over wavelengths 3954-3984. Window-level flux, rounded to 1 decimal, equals 13.3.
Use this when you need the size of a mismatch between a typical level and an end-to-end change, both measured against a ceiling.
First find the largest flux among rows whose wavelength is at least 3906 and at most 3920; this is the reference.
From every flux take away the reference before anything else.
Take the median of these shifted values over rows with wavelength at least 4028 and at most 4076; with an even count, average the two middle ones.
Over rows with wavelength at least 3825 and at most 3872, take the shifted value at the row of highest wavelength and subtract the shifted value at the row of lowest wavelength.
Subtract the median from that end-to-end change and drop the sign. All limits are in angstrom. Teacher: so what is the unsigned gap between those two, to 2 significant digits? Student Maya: 2.7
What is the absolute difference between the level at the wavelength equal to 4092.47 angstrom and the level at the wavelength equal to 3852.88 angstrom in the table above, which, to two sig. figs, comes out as 1.6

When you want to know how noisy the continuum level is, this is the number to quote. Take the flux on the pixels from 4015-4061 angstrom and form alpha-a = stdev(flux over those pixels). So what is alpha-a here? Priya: 0.20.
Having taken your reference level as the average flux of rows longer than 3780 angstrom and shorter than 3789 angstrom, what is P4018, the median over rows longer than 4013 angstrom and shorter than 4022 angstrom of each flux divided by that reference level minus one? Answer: -0.13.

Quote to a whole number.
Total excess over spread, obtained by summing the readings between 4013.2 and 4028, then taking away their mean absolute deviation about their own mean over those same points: 101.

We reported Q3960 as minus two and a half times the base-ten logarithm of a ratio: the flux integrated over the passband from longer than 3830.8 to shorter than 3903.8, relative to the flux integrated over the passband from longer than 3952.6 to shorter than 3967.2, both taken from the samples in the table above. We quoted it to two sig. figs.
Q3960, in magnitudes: -1.8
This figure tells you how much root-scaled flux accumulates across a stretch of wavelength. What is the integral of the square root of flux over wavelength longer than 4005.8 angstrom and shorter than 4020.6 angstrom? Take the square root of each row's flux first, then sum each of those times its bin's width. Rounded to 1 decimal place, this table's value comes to 52.7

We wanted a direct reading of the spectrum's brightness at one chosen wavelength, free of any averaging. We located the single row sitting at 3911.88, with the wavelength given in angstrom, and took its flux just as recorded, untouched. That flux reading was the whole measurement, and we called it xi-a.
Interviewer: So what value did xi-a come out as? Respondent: 14.3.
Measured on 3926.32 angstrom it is 13.4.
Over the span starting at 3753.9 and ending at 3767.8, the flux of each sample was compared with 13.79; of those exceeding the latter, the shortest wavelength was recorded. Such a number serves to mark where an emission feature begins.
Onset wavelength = 3754.79 angstrom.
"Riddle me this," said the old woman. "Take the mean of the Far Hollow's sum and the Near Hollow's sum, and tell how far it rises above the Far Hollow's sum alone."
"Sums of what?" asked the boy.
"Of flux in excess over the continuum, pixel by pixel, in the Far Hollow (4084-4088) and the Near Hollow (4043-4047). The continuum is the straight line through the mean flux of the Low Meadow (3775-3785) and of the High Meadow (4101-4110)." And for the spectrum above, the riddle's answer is -1.0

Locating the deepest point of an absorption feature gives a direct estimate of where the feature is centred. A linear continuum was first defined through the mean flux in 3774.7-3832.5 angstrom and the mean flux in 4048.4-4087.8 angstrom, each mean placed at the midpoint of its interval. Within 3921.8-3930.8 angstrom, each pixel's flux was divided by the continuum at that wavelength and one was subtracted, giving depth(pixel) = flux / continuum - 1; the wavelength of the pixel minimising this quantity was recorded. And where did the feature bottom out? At 3929.94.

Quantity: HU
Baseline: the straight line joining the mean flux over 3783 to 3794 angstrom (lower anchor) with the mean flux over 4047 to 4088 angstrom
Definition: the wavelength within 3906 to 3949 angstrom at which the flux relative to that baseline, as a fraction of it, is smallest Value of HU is 3931.75 angstrom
